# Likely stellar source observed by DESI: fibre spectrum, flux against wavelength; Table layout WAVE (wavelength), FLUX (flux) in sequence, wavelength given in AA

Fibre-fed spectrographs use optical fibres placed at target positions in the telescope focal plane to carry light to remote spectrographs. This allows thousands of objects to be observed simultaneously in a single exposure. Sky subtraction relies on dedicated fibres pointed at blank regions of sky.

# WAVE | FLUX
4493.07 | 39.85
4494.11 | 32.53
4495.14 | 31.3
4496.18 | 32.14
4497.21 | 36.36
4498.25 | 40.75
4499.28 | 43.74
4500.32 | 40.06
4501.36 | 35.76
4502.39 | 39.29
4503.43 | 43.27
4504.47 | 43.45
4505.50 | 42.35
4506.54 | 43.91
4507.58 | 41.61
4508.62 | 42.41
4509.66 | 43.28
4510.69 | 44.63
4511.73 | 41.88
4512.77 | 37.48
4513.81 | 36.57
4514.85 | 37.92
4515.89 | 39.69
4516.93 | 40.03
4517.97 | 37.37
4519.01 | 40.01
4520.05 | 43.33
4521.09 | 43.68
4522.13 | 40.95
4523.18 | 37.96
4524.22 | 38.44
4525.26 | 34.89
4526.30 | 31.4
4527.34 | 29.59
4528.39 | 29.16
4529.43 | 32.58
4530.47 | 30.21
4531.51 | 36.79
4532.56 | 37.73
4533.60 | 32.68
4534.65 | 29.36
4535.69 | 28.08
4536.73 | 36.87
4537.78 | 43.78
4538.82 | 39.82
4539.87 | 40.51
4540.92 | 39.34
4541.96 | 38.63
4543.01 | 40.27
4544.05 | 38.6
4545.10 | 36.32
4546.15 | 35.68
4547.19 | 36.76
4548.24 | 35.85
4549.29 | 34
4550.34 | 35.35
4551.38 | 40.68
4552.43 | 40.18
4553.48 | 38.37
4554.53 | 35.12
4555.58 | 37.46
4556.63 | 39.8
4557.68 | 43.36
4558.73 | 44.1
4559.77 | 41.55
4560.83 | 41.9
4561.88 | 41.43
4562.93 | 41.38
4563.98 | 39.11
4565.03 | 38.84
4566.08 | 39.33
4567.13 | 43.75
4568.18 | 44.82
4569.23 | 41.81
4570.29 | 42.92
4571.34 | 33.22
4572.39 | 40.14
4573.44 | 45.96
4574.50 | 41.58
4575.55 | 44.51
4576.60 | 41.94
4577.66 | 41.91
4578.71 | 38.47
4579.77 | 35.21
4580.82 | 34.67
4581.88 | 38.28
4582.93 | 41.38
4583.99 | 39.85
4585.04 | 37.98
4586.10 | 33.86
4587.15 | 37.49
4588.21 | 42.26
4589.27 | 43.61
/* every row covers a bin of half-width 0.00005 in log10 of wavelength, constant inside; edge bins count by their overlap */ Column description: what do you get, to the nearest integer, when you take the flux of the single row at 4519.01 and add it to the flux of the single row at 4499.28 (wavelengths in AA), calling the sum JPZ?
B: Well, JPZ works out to 84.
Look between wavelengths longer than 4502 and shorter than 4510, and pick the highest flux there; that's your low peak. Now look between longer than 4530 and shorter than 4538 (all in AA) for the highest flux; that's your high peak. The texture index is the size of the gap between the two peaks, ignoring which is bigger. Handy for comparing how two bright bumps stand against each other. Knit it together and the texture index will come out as 0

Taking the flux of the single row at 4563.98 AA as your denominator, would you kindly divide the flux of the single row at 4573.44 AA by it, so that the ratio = 1.18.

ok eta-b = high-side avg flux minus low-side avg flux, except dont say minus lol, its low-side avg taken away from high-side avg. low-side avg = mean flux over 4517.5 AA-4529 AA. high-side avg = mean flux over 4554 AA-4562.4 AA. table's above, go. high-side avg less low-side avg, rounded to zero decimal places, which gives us 4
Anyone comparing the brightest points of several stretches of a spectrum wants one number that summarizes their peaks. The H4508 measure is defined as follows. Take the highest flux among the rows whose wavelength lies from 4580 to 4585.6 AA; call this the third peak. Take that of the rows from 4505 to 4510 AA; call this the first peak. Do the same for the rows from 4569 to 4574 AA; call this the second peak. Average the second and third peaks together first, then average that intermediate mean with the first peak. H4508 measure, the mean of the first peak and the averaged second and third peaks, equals 43.8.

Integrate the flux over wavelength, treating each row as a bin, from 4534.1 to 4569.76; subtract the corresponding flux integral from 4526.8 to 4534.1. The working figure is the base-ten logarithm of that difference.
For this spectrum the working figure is 3.1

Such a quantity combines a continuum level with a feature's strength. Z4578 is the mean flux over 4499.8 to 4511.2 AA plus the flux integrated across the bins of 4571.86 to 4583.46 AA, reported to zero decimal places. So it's 510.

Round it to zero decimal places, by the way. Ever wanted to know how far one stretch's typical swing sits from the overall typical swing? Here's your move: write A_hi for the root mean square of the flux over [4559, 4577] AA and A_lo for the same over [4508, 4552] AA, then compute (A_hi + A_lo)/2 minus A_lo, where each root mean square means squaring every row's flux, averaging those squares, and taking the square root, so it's 2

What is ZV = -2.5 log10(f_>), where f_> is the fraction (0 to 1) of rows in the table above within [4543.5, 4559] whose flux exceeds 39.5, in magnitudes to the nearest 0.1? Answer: 1.2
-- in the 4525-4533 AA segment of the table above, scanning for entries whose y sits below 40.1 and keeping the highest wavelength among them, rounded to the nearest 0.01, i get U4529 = 4532.56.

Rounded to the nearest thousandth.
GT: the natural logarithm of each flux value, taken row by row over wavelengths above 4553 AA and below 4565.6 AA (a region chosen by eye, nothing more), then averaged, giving 3.692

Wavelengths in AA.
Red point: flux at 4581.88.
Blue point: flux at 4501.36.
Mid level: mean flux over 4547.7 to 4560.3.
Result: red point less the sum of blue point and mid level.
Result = -36.3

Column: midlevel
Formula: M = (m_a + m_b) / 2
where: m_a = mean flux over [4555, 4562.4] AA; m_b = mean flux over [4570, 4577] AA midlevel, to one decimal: 41.4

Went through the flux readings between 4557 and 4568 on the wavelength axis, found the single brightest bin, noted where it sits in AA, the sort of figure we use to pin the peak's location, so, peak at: 4558.73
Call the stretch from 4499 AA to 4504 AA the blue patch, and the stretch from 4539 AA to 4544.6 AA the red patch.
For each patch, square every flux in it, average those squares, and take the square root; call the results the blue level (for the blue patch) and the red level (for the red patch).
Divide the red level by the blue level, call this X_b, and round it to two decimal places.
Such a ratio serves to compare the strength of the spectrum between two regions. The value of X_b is 0.97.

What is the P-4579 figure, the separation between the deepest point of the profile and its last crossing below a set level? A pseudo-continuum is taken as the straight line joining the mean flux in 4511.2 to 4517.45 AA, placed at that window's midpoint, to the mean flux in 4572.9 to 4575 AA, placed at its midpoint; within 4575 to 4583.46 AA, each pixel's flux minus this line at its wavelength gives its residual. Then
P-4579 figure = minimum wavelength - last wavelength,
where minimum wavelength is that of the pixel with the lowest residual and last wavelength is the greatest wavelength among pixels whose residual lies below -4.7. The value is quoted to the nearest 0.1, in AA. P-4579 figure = -1.1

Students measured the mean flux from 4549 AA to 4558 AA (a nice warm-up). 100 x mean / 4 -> 956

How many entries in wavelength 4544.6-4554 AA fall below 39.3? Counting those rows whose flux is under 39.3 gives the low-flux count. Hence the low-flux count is 7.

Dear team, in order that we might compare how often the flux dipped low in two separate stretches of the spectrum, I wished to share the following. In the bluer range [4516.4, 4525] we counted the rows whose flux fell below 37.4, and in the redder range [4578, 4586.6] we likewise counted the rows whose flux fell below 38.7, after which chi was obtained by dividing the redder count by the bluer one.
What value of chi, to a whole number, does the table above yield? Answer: 6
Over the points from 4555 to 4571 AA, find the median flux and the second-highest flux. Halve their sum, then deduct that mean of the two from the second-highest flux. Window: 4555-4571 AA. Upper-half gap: 1.3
